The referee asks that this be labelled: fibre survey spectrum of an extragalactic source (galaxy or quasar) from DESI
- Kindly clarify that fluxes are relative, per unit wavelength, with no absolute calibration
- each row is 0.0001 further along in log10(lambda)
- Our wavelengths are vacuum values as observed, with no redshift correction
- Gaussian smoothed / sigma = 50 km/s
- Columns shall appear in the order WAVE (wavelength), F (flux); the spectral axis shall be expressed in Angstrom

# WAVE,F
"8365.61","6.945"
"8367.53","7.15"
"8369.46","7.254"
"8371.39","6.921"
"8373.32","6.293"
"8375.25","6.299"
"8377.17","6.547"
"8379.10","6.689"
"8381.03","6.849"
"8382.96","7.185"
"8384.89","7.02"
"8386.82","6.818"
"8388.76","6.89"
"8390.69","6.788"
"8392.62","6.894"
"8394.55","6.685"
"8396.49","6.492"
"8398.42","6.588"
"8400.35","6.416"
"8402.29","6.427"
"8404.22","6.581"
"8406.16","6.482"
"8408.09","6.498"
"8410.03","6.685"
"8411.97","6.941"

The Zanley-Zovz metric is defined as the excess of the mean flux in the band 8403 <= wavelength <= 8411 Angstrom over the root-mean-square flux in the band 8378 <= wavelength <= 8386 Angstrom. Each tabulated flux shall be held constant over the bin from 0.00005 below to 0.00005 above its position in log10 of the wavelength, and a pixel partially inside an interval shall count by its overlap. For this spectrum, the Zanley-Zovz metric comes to -0.38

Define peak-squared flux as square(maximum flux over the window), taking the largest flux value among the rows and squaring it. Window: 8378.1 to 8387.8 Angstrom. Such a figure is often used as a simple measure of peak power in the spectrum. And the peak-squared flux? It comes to 51.6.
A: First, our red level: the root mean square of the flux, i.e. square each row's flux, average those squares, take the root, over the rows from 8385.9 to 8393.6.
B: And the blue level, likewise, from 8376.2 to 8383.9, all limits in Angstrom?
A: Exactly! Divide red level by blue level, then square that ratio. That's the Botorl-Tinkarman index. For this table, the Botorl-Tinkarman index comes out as 1.01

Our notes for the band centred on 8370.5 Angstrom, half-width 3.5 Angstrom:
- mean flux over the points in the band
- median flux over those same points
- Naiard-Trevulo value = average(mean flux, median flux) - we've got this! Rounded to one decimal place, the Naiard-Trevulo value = 7.0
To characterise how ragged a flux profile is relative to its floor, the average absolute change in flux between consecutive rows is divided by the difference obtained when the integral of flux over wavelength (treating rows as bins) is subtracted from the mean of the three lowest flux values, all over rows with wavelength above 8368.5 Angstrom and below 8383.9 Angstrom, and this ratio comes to -0.0027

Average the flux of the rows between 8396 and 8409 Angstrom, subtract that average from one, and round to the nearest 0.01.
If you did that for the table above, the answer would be -5.50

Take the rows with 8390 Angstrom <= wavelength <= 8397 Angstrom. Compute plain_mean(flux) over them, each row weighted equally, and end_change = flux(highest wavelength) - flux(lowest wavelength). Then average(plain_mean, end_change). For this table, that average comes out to 3.21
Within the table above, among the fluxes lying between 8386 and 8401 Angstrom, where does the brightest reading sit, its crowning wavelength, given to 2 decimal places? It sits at 8392.62 Angstrom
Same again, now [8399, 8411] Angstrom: 8410.03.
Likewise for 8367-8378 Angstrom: 8369.46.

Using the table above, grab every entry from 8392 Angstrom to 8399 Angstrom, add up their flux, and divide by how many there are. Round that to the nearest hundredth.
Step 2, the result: 6.66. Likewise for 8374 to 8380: 6.51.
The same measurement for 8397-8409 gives 6.50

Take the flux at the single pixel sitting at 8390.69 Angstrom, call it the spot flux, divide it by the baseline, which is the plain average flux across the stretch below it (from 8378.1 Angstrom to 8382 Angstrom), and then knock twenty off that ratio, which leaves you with -19.0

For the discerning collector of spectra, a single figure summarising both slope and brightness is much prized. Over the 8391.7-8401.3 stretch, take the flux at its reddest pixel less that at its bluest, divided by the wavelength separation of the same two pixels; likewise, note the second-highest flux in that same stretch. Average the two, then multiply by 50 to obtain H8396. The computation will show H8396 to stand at 166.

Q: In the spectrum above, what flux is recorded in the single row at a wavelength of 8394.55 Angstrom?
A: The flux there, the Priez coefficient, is 6.685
